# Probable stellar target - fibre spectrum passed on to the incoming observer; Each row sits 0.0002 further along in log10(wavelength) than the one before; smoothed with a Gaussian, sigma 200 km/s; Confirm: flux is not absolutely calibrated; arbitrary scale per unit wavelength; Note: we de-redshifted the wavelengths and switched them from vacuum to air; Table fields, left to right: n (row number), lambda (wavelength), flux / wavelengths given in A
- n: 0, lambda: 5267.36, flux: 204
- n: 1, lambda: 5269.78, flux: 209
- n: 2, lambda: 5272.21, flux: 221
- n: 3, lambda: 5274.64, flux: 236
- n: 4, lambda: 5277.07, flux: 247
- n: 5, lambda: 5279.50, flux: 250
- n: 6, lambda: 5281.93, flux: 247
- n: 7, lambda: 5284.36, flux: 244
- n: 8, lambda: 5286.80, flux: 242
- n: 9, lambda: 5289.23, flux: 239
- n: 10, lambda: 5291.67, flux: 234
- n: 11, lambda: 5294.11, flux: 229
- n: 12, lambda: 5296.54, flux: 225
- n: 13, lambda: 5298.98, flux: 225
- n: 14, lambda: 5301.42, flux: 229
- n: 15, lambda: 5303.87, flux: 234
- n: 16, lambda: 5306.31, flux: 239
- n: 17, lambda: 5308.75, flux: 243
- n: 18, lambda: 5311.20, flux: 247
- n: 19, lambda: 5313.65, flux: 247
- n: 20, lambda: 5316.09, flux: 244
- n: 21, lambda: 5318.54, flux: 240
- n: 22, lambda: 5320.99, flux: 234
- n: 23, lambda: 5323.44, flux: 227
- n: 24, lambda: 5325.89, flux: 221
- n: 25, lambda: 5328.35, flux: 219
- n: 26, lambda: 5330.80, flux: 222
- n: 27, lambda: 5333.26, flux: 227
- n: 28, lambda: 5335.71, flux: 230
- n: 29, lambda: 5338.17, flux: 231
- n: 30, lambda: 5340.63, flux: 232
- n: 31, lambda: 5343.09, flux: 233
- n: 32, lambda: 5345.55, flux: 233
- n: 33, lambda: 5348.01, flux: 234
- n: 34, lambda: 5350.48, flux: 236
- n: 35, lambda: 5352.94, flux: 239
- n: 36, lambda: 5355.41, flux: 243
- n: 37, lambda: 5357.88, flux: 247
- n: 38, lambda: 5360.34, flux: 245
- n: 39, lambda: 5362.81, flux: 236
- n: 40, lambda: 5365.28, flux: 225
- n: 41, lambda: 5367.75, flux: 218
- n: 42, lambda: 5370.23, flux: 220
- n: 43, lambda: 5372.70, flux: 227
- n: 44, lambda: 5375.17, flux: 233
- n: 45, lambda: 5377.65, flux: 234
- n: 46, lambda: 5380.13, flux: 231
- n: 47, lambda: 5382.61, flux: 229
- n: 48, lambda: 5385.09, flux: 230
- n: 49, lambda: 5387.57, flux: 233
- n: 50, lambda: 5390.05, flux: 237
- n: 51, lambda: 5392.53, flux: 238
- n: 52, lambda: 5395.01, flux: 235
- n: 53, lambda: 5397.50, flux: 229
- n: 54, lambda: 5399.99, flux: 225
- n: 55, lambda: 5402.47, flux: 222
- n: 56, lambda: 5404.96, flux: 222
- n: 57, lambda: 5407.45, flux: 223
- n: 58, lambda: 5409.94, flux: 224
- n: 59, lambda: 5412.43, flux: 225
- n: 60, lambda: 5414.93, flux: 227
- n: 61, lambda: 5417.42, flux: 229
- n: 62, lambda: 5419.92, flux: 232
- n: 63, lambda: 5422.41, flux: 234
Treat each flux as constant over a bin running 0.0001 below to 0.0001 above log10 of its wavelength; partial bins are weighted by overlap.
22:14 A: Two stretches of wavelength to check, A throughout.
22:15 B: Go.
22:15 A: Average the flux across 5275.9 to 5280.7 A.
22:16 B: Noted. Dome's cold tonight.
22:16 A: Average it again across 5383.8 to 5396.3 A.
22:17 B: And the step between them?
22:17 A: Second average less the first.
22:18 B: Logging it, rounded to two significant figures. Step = -14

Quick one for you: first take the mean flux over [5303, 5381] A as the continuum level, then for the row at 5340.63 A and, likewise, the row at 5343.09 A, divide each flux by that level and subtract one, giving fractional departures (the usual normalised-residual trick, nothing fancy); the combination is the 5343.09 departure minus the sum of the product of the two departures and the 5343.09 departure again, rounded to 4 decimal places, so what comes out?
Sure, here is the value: 0.0000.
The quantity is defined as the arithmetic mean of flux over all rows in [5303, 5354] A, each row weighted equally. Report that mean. 234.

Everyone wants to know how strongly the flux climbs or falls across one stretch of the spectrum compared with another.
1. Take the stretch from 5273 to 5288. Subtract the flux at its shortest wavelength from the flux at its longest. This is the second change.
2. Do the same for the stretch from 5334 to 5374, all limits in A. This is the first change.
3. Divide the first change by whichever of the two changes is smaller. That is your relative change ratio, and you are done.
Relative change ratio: 1.0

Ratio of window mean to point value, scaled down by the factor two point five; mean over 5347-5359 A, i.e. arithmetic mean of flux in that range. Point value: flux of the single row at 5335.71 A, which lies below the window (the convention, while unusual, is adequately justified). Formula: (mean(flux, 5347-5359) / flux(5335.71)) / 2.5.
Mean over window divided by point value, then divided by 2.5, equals 0.417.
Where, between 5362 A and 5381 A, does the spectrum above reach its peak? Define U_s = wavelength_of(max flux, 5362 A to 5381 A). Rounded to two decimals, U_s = 5362.81 A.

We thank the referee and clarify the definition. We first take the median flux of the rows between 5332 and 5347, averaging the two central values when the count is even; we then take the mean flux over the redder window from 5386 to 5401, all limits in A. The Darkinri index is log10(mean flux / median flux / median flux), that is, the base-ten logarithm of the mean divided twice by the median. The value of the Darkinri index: -2.36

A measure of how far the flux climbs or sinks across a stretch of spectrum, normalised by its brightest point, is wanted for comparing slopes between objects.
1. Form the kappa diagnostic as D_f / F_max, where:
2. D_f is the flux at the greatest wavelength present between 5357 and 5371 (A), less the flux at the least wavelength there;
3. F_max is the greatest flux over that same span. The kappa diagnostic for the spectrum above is -0.11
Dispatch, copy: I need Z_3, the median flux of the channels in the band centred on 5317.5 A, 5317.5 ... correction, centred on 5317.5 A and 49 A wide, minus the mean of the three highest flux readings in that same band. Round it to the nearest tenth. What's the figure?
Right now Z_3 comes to -15.5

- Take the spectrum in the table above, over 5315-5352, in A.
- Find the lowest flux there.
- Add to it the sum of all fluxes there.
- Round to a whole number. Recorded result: 3682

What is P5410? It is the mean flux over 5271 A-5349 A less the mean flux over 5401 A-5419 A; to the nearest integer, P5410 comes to 10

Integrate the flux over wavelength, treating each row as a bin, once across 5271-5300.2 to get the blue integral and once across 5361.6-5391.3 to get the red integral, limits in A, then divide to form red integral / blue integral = 0.986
